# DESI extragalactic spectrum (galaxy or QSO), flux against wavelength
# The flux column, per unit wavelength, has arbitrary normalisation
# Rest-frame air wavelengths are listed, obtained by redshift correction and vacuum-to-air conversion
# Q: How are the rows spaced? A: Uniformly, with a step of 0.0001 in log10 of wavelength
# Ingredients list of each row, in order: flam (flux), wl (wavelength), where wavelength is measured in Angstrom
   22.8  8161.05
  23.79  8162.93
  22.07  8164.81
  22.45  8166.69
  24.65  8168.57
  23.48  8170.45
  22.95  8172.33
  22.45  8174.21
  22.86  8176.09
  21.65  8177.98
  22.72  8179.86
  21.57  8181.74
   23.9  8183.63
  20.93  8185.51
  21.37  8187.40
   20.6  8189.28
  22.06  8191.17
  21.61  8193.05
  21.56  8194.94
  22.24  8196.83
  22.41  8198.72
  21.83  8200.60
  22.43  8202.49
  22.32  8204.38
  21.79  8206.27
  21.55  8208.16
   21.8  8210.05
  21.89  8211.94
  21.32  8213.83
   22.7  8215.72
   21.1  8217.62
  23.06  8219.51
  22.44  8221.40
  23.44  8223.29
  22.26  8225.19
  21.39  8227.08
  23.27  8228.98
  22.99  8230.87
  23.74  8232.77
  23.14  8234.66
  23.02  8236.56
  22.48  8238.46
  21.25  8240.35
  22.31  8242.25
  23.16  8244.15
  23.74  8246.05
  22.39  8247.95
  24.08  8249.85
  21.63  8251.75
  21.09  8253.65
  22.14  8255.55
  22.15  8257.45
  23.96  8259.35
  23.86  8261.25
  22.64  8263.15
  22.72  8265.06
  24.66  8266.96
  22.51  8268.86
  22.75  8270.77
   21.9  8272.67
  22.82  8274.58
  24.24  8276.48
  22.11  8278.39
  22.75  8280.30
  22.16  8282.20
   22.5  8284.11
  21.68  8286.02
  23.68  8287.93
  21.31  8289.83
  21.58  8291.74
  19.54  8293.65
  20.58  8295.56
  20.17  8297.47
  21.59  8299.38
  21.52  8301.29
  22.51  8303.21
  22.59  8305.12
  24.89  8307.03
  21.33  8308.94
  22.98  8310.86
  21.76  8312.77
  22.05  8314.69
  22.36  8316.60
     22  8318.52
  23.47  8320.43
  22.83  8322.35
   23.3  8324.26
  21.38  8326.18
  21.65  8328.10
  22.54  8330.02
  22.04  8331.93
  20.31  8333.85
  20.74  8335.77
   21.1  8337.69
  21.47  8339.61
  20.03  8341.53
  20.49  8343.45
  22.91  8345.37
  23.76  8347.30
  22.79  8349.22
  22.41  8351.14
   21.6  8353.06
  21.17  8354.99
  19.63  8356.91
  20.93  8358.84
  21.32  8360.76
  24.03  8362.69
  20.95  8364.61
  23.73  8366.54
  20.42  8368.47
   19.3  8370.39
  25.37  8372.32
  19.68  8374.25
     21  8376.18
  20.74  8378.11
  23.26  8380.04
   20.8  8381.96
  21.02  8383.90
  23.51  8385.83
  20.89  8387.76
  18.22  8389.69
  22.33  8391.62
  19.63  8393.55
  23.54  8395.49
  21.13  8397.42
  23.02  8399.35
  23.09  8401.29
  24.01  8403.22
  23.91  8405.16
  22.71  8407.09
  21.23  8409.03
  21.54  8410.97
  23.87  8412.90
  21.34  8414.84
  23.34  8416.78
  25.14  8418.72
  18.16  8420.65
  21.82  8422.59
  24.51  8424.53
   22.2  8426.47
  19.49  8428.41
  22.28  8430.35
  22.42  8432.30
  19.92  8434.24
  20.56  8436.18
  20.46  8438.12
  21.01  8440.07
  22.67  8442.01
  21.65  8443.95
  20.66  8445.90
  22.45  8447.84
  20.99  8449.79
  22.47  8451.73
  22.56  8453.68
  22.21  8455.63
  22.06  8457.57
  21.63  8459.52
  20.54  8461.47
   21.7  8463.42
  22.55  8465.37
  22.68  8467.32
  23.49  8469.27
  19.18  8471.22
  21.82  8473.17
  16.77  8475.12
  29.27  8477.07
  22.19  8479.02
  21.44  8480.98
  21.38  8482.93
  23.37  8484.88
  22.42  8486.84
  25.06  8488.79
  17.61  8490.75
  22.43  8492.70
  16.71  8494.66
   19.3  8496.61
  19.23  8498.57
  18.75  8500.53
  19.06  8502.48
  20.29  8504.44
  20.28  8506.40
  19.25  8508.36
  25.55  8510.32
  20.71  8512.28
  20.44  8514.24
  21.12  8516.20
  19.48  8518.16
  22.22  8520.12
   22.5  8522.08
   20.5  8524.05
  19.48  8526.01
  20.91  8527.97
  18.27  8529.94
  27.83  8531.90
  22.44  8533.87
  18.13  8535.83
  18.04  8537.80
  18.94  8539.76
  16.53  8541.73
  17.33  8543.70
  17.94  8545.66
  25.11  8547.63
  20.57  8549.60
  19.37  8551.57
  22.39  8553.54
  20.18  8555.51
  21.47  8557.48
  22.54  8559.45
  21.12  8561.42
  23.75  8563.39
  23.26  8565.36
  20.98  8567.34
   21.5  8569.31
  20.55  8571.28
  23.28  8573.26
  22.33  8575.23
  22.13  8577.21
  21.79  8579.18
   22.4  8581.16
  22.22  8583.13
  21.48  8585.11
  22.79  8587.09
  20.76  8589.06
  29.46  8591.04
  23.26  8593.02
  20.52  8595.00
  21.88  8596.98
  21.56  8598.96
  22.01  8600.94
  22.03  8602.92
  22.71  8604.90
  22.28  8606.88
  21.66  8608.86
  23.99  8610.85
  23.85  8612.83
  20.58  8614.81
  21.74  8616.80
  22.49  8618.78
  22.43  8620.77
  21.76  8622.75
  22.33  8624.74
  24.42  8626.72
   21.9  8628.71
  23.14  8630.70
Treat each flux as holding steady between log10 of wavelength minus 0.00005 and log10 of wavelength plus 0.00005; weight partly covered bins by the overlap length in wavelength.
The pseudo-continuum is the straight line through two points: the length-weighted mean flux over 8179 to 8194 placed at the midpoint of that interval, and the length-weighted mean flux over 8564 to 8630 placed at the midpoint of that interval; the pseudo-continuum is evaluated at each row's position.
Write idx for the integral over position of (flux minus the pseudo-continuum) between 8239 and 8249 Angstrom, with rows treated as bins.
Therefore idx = 7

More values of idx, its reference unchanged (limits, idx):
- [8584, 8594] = 12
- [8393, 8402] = 0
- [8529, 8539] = -14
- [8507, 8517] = -9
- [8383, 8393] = -10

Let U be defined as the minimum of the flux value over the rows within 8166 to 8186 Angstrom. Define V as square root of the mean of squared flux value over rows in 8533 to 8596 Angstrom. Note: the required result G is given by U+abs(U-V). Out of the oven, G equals 21.5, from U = 20.93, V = 21.5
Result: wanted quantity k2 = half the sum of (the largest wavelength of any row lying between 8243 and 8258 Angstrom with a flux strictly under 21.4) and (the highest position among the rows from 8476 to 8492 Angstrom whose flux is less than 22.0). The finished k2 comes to 8372.2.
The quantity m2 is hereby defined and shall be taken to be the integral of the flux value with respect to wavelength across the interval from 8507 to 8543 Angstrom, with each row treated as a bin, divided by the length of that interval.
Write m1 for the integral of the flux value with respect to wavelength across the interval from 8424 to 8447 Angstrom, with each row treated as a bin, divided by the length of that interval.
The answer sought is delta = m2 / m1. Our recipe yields 0.96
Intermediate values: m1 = 21.4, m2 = 20.7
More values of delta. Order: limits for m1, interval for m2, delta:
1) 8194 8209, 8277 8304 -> 0.99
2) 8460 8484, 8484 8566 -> 0.95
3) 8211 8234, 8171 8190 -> 0.99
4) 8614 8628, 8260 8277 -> 1.04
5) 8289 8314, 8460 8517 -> 0.98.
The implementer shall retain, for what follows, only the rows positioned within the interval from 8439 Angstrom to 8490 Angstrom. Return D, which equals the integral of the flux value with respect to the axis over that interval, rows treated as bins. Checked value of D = 1125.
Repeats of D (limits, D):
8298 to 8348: 1102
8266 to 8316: 1112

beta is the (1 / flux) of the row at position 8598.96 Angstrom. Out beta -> 0.046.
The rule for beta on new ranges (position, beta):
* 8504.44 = 0.049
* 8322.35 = 0.044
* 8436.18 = 0.049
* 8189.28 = 0.049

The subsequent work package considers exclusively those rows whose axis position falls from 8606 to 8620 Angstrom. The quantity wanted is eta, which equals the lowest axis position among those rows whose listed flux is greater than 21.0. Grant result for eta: 8606.88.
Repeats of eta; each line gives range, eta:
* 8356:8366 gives 8360.76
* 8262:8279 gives 8263.15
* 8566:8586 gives 8569.31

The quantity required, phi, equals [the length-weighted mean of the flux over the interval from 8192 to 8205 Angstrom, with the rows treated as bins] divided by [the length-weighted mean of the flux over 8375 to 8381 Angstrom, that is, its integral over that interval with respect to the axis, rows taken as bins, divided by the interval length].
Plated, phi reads 1.02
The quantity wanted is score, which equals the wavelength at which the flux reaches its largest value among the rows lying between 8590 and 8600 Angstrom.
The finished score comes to 8591.04 Angstrom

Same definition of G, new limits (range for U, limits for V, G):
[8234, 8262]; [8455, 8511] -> 21.5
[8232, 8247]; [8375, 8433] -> 22.1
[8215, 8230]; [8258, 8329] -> 22.4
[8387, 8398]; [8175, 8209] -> 22.0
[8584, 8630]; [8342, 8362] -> 21.7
